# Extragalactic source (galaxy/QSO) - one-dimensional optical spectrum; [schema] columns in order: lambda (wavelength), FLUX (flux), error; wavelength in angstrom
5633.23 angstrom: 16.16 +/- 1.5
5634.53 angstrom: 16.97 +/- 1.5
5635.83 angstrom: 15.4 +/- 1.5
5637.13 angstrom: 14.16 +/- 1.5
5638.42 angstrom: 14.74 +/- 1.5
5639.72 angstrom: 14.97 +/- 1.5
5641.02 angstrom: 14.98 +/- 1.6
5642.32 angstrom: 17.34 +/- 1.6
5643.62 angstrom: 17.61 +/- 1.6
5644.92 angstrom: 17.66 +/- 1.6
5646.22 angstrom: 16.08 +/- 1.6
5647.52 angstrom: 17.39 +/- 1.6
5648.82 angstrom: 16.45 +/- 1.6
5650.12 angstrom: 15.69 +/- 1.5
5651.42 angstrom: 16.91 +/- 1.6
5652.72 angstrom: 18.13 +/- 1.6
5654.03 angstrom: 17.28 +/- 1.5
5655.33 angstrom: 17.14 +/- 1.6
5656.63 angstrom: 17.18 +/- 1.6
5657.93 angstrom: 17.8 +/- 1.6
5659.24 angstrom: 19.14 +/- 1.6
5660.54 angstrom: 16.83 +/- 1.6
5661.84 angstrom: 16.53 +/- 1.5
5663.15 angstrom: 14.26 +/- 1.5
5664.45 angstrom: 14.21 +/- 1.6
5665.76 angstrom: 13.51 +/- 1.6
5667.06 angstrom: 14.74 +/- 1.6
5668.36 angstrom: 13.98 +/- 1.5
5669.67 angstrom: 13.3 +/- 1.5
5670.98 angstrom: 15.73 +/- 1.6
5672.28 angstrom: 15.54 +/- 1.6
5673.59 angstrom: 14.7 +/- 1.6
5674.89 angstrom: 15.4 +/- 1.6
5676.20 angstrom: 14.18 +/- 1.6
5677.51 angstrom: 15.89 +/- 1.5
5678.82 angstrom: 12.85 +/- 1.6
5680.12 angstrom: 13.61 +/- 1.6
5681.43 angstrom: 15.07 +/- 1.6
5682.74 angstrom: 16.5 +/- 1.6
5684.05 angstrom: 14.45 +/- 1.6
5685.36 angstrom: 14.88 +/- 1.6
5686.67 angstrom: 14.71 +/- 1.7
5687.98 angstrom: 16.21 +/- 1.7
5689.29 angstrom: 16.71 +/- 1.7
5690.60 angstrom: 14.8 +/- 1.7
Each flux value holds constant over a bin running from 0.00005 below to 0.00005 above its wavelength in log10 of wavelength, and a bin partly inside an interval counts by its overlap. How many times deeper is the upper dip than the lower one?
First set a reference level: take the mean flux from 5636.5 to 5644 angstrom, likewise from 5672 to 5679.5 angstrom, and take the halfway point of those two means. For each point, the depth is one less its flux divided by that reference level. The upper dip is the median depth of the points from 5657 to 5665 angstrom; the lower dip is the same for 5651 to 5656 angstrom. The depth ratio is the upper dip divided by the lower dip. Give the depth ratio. 0.74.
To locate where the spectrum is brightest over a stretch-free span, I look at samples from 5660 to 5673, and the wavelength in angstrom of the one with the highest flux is 5660.54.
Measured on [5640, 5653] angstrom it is 5652.72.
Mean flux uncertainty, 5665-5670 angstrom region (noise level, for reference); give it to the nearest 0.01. 1.55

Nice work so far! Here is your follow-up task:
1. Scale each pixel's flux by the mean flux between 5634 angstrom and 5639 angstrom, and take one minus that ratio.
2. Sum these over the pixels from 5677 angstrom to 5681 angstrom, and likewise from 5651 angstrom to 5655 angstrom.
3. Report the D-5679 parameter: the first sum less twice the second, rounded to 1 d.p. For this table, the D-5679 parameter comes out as 1.1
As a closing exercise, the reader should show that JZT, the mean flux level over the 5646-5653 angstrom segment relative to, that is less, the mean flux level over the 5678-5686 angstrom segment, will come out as 2.2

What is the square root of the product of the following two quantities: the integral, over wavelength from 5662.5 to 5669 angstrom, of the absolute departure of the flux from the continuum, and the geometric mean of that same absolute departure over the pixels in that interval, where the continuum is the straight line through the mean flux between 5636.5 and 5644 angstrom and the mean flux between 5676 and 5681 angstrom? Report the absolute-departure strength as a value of 1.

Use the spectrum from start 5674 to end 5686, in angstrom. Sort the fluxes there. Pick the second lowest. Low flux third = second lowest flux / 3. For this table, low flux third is 4.5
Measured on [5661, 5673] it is 4.5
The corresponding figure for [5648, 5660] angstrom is 5.5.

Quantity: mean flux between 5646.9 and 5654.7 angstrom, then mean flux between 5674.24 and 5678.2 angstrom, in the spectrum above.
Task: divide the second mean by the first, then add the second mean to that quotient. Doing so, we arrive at 16.0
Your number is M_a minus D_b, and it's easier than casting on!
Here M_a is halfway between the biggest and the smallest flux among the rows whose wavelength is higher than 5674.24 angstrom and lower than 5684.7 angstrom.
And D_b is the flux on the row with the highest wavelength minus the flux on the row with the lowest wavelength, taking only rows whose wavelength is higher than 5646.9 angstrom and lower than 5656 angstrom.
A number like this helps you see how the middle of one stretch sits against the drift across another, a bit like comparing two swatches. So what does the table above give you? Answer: 14.9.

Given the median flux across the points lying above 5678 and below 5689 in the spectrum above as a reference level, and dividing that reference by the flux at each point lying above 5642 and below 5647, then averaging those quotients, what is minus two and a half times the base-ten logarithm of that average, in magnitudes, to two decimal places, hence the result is 0.16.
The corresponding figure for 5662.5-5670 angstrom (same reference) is -0.06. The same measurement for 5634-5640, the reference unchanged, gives 0.03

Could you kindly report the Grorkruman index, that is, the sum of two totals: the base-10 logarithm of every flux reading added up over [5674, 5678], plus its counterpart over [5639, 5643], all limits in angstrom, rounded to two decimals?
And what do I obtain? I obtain 7.13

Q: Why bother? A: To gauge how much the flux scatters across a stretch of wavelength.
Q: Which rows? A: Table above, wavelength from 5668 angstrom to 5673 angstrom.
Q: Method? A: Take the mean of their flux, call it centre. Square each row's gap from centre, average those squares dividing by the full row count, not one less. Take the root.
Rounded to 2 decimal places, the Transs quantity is 1.03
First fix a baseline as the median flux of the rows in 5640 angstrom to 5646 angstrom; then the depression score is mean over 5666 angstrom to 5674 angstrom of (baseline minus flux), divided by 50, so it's 0.06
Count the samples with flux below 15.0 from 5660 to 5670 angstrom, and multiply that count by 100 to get 600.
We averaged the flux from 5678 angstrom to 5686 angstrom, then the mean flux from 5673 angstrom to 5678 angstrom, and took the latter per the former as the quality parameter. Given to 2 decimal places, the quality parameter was 1.03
